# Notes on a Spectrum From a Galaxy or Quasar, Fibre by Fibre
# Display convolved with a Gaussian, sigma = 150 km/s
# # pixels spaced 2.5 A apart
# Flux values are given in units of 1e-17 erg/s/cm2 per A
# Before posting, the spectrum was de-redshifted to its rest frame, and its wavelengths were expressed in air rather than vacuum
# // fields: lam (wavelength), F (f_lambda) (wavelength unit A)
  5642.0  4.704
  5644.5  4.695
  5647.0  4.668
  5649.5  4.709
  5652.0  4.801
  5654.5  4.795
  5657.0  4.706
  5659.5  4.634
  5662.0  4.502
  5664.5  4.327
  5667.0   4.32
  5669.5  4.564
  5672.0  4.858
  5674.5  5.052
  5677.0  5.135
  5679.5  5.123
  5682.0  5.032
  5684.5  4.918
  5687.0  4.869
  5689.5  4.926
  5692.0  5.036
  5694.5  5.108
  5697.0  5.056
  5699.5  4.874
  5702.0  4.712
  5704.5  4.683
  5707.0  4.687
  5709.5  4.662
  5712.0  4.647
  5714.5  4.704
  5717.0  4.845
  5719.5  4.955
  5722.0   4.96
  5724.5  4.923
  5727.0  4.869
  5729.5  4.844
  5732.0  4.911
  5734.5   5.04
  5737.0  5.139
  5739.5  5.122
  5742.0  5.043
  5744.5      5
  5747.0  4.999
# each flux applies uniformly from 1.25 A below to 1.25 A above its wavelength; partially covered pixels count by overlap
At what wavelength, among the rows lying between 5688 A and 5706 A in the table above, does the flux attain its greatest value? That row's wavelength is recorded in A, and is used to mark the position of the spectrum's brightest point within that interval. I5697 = 5694.5 A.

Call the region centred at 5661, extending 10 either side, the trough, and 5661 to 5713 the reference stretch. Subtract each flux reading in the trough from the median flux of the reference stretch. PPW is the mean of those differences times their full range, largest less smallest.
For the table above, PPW 0.138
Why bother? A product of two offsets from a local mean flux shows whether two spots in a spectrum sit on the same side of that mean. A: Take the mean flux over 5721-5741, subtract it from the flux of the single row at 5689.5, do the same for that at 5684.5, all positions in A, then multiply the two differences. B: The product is 0.003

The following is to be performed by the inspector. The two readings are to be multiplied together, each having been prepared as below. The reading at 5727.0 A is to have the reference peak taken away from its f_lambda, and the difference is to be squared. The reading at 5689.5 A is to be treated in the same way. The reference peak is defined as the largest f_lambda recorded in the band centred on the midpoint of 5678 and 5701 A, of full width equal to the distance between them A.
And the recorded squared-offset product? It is 0.0025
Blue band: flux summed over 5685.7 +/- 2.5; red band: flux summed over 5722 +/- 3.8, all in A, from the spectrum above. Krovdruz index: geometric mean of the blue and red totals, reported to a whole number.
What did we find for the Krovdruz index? 12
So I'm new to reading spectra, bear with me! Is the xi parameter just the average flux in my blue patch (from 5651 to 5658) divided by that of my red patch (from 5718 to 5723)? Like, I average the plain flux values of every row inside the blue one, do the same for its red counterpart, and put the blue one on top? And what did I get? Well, 0.96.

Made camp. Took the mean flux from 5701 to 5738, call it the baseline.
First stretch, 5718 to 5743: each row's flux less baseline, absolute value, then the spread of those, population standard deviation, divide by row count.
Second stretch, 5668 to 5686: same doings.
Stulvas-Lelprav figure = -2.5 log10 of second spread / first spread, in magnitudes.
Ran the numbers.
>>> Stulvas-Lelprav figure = -0.03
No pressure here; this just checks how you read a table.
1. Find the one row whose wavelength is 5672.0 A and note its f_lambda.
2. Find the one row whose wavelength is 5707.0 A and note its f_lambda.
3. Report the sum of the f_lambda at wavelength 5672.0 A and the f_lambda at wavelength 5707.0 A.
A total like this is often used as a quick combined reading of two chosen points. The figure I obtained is 9.5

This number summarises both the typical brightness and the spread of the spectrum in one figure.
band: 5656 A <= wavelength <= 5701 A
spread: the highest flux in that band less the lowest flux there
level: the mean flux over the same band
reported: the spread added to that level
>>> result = 5.65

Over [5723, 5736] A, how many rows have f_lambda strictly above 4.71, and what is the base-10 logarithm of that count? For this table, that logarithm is 0.7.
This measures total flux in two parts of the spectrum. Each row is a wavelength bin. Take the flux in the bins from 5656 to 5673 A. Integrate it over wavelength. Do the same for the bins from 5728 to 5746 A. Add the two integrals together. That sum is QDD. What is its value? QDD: 168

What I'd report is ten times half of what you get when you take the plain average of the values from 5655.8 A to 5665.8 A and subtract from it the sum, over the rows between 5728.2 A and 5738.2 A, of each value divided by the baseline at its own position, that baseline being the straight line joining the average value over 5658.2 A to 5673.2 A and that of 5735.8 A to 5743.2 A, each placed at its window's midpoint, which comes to 3.0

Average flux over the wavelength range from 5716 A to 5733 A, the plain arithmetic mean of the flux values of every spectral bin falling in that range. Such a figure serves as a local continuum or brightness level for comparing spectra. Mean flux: 4.90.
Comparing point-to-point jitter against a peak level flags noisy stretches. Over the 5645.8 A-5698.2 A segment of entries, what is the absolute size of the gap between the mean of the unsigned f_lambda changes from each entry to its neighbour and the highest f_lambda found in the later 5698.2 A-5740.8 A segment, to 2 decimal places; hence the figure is 5.04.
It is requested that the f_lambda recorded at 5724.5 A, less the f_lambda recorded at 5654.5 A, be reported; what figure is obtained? 0.13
